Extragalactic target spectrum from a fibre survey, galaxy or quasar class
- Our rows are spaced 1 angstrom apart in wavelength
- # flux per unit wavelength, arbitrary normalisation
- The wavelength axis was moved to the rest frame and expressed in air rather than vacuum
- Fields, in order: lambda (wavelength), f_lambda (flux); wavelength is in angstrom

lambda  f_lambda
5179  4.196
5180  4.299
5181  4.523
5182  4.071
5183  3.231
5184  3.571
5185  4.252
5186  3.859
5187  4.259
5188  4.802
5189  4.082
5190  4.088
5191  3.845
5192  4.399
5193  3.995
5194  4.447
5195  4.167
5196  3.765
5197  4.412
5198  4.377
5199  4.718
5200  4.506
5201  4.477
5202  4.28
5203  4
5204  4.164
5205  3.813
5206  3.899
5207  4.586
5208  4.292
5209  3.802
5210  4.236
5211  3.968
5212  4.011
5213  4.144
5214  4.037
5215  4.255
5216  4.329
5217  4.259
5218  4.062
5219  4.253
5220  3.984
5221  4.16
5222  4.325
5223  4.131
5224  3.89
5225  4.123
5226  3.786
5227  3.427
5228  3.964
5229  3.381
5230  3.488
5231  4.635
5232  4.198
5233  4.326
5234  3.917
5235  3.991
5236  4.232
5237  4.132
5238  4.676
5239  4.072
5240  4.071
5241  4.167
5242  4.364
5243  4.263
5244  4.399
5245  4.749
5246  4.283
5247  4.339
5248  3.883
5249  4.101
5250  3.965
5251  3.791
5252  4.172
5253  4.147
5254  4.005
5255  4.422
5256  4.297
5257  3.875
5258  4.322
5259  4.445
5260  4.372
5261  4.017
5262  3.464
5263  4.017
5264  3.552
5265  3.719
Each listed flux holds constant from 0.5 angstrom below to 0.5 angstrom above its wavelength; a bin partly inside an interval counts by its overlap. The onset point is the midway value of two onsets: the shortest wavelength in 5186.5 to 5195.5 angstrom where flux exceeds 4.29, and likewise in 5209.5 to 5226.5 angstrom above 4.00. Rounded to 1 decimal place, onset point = 5199.0 angstrom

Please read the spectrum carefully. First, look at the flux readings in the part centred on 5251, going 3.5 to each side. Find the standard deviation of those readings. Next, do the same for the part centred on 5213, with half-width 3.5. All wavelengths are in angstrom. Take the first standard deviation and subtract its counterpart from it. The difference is 0.00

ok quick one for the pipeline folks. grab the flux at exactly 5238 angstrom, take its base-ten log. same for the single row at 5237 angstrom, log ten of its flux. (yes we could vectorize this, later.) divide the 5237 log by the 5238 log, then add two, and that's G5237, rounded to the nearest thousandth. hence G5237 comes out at 2.920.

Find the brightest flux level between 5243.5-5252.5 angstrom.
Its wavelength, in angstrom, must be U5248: 5245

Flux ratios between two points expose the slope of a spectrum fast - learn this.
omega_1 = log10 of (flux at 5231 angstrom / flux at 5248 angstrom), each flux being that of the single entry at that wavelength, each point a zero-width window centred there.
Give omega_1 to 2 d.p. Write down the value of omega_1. 0.08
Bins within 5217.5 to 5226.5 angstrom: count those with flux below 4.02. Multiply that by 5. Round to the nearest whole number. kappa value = 15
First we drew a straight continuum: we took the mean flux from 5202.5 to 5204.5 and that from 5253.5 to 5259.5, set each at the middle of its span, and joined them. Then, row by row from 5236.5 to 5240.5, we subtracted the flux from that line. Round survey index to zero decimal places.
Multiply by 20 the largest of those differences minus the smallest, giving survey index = 12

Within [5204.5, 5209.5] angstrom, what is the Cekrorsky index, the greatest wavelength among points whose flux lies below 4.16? 5209 angstrom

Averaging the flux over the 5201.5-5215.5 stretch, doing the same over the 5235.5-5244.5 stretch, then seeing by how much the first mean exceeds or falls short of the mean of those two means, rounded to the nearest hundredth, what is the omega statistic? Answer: -0.08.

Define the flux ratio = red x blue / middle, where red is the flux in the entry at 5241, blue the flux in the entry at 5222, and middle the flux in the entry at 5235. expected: 4.5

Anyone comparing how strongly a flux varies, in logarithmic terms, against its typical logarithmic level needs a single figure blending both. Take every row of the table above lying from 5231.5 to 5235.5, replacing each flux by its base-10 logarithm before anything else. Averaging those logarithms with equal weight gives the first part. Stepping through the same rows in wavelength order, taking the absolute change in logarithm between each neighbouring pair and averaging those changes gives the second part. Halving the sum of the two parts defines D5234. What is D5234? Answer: 0.317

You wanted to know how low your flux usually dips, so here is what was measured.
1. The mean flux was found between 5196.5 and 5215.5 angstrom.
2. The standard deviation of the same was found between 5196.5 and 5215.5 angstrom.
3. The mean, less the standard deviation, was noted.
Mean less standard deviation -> 3.95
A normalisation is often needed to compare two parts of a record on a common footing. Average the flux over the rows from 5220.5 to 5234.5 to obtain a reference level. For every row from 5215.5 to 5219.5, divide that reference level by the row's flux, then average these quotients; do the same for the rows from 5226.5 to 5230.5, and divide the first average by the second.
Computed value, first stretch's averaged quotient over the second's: 0.84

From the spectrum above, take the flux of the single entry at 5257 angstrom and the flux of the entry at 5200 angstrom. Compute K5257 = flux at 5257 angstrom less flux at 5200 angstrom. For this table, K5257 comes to -0.63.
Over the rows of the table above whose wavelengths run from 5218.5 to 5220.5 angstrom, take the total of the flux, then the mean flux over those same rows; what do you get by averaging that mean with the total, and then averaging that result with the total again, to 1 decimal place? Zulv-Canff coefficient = 7.2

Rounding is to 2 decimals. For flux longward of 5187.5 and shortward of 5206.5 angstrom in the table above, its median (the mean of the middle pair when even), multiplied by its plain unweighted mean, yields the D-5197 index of 17.60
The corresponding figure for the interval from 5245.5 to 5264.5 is 16.72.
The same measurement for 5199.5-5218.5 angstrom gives 17.34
